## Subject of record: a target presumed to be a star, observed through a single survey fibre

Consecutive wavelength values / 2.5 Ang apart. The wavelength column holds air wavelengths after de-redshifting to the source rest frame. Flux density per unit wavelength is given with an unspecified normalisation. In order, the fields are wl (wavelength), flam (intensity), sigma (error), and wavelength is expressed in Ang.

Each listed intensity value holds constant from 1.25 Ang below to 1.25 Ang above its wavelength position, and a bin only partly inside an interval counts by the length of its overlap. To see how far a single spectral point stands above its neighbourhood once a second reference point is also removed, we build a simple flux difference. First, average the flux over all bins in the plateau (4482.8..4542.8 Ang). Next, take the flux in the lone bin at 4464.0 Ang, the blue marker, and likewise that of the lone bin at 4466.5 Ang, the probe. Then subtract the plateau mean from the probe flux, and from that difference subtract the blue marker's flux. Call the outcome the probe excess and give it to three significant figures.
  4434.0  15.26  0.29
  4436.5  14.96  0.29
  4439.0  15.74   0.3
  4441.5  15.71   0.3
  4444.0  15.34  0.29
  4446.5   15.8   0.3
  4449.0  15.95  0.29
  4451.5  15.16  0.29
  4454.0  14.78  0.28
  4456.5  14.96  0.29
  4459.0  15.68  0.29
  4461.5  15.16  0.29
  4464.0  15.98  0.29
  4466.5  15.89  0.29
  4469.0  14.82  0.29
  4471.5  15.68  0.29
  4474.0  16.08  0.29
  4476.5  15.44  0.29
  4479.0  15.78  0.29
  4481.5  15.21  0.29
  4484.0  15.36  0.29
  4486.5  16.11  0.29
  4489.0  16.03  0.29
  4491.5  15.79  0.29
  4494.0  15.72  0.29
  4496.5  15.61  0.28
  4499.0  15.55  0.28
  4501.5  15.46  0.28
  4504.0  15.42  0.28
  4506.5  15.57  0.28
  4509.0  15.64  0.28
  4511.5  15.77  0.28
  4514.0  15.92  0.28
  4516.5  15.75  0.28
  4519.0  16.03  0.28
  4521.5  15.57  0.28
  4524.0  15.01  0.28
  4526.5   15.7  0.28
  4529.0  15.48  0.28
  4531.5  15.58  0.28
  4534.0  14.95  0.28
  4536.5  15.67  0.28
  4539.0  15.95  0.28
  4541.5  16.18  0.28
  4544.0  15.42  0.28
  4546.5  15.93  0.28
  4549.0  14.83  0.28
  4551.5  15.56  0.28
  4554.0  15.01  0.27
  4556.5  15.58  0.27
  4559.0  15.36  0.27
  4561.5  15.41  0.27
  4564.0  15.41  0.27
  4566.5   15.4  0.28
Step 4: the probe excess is -15.7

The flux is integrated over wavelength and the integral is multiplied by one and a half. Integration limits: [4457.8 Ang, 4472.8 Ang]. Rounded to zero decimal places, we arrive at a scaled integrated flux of 350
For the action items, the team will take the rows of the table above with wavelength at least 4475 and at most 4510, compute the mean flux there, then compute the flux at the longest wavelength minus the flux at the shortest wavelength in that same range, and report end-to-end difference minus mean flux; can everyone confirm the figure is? -15.4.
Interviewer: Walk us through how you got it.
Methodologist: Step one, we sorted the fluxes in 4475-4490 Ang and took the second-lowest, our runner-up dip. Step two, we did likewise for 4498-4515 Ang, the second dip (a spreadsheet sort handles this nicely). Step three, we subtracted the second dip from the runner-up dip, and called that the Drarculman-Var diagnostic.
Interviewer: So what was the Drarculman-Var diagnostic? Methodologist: -0.1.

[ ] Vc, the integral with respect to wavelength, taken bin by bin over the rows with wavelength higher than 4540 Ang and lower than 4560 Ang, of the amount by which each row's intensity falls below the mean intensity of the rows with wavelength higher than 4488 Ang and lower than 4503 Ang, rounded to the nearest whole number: 4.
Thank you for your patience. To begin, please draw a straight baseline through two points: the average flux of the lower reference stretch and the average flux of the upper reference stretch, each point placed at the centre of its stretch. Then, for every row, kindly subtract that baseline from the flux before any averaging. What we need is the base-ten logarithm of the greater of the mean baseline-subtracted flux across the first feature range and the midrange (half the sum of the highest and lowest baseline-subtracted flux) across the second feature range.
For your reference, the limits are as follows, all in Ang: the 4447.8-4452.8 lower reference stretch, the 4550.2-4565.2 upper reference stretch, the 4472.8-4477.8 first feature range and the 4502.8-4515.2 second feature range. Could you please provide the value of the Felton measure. -0.6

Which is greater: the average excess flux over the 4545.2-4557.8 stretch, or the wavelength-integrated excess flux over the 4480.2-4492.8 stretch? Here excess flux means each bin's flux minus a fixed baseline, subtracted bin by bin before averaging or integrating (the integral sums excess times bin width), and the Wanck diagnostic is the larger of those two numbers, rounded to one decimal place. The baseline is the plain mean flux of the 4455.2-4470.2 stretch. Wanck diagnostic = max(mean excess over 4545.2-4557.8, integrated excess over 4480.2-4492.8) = 3.6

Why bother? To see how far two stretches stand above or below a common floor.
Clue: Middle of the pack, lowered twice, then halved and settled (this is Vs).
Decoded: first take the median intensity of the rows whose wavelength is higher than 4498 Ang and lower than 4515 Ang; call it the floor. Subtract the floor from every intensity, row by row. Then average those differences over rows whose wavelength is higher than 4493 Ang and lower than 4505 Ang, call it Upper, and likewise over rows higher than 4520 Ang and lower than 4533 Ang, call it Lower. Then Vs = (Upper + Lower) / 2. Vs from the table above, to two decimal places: -0.06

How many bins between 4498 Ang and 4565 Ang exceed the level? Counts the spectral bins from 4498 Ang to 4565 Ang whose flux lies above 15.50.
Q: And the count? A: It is 16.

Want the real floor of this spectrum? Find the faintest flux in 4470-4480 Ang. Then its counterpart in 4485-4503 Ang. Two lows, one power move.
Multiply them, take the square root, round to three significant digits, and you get 15.4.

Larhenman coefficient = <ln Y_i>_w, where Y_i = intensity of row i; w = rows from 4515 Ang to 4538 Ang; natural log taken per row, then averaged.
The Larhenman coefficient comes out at 2.74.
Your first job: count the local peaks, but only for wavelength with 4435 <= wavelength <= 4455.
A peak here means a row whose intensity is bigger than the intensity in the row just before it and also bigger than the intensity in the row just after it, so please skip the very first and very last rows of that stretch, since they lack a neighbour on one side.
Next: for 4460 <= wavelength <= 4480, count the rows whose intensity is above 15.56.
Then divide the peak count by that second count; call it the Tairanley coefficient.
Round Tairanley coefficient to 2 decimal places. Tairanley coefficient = 0.40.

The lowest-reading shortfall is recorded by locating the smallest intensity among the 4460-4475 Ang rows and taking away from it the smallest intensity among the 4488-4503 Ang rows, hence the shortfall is -0.6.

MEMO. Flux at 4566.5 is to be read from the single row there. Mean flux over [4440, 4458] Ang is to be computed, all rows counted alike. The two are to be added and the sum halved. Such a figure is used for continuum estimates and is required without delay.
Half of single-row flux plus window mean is 15.4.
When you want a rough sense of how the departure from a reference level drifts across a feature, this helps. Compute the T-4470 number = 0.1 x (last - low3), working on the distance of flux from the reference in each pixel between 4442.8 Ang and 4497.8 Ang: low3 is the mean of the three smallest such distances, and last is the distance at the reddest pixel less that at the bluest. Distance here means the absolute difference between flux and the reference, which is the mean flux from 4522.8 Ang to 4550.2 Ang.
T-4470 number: -0.020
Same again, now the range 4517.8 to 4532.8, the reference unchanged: -0.050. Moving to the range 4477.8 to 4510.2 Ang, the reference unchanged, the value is -0.019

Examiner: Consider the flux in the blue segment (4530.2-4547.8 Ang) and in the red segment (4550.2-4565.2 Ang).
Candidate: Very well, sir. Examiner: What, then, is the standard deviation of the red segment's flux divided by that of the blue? 0.50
